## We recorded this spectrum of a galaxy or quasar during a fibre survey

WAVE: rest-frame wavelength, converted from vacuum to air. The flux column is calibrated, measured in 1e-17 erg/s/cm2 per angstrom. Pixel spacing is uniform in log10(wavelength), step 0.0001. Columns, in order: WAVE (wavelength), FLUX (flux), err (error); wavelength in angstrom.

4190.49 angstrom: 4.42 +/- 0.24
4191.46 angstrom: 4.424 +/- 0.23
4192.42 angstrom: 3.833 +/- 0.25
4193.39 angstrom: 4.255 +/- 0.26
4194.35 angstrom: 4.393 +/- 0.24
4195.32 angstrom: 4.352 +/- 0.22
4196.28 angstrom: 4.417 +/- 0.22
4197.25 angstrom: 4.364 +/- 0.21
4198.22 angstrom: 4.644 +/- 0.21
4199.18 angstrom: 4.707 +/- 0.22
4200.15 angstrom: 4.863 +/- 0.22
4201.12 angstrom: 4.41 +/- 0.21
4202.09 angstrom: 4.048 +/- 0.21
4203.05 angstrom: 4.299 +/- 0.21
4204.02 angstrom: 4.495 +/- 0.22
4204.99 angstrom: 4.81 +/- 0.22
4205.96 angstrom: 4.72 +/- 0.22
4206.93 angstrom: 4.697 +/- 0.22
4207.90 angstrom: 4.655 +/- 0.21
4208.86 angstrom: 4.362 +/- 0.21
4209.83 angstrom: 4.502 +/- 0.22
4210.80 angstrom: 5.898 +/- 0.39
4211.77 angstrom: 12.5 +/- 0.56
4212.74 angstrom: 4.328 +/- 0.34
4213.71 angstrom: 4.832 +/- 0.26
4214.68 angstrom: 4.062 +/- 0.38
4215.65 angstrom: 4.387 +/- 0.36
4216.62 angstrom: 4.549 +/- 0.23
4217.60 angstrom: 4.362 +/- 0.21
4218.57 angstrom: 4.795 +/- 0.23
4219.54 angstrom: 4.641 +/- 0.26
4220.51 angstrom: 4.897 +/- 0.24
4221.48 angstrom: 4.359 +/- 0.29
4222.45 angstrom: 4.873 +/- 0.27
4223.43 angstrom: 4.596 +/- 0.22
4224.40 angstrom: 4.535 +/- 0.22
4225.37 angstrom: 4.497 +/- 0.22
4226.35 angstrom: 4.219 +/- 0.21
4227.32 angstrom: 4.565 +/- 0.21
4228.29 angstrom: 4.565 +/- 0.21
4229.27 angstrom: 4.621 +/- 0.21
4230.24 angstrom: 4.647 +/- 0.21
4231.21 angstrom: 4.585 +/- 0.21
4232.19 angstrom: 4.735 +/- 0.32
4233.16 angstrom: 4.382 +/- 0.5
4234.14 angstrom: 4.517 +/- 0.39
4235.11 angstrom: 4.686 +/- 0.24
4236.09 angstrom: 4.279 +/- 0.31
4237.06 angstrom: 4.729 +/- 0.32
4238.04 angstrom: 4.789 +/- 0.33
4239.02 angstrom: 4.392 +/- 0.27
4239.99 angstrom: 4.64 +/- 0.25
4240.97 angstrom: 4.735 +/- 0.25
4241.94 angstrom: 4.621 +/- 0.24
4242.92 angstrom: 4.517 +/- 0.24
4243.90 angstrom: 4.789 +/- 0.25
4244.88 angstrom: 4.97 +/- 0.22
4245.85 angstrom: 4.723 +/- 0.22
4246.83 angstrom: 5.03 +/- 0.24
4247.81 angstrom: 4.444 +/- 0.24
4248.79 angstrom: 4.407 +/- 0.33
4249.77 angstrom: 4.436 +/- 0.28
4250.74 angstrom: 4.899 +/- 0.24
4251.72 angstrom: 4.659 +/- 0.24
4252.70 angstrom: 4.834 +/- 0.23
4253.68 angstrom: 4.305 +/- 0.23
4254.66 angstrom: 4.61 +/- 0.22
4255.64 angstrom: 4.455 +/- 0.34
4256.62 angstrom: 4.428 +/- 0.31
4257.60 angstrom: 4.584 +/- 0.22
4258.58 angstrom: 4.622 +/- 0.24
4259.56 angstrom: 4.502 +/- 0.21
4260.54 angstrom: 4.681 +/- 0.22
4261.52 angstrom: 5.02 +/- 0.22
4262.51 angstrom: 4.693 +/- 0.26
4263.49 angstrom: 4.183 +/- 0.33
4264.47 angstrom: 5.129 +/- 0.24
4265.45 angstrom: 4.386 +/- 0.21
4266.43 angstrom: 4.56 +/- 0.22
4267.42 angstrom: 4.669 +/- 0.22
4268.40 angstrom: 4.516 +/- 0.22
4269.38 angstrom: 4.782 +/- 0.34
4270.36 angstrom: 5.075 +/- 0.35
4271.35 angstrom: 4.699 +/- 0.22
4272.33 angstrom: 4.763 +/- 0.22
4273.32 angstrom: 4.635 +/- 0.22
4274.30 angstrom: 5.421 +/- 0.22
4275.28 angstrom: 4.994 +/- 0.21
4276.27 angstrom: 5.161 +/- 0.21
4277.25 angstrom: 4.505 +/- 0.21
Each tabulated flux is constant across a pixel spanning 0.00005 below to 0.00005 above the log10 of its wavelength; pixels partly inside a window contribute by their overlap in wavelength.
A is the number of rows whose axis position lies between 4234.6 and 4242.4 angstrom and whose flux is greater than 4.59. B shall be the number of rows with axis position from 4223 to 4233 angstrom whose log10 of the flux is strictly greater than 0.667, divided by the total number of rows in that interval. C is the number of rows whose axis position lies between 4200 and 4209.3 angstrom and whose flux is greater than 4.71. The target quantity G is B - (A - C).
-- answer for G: -2.8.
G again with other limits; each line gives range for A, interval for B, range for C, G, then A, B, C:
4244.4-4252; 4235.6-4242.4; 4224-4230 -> -4.6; 5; 0.43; 0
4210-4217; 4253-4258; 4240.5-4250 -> 2.0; 3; 0.00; 5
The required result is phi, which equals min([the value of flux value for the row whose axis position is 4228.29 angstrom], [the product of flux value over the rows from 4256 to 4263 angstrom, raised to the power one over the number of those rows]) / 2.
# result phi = 2.28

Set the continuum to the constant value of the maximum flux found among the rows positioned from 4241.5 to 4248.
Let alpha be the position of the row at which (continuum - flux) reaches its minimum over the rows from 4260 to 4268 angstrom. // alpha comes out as 4264.47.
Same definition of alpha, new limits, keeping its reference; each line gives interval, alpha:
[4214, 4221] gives 4220.51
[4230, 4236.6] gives 4232.19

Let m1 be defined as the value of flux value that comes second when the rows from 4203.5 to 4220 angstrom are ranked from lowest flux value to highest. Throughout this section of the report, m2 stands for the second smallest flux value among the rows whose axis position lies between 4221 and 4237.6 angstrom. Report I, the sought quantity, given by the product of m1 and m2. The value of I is 18.5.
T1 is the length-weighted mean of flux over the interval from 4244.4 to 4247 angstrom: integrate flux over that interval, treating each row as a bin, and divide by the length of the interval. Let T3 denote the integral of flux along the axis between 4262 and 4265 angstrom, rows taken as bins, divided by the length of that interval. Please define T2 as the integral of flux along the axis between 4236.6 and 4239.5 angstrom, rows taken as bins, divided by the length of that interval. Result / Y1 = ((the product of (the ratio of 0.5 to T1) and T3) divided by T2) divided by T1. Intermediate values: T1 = 4.90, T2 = 4.62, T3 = 4.66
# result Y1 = 0.0210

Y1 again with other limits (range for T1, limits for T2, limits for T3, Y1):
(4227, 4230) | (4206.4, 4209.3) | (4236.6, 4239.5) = 0.0239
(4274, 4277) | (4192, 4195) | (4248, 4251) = 0.0207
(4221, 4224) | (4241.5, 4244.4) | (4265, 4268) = 0.0231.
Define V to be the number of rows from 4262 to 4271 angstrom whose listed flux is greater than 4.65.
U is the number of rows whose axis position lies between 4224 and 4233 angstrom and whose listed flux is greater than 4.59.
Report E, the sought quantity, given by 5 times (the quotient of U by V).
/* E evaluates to 3.0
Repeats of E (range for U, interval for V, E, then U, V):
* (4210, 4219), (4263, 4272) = 4.0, 4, 5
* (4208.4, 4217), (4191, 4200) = 15.0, 3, 1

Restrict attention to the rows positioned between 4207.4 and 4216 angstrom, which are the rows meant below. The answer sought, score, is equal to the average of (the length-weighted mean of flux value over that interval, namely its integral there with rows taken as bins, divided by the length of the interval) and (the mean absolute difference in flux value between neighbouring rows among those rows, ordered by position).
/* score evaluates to 3.90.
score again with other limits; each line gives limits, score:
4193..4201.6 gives 2.32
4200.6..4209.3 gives 2.35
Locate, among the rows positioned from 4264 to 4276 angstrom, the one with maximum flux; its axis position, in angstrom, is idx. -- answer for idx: 4274.30 angstrom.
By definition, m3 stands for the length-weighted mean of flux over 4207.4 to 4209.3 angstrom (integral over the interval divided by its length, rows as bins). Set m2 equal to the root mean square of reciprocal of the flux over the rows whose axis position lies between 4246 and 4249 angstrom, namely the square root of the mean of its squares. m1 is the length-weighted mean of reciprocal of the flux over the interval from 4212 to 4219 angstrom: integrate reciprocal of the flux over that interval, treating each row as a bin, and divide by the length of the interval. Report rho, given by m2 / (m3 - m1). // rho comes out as 0.0504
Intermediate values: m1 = 0.219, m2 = 0.217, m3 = 4.53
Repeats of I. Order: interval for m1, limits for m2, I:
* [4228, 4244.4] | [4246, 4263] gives 19.3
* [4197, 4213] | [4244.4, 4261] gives 18.9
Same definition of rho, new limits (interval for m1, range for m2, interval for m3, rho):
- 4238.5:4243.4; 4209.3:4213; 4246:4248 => 0.0408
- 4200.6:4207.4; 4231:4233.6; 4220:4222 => 0.0496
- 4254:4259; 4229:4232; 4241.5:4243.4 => 0.0499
